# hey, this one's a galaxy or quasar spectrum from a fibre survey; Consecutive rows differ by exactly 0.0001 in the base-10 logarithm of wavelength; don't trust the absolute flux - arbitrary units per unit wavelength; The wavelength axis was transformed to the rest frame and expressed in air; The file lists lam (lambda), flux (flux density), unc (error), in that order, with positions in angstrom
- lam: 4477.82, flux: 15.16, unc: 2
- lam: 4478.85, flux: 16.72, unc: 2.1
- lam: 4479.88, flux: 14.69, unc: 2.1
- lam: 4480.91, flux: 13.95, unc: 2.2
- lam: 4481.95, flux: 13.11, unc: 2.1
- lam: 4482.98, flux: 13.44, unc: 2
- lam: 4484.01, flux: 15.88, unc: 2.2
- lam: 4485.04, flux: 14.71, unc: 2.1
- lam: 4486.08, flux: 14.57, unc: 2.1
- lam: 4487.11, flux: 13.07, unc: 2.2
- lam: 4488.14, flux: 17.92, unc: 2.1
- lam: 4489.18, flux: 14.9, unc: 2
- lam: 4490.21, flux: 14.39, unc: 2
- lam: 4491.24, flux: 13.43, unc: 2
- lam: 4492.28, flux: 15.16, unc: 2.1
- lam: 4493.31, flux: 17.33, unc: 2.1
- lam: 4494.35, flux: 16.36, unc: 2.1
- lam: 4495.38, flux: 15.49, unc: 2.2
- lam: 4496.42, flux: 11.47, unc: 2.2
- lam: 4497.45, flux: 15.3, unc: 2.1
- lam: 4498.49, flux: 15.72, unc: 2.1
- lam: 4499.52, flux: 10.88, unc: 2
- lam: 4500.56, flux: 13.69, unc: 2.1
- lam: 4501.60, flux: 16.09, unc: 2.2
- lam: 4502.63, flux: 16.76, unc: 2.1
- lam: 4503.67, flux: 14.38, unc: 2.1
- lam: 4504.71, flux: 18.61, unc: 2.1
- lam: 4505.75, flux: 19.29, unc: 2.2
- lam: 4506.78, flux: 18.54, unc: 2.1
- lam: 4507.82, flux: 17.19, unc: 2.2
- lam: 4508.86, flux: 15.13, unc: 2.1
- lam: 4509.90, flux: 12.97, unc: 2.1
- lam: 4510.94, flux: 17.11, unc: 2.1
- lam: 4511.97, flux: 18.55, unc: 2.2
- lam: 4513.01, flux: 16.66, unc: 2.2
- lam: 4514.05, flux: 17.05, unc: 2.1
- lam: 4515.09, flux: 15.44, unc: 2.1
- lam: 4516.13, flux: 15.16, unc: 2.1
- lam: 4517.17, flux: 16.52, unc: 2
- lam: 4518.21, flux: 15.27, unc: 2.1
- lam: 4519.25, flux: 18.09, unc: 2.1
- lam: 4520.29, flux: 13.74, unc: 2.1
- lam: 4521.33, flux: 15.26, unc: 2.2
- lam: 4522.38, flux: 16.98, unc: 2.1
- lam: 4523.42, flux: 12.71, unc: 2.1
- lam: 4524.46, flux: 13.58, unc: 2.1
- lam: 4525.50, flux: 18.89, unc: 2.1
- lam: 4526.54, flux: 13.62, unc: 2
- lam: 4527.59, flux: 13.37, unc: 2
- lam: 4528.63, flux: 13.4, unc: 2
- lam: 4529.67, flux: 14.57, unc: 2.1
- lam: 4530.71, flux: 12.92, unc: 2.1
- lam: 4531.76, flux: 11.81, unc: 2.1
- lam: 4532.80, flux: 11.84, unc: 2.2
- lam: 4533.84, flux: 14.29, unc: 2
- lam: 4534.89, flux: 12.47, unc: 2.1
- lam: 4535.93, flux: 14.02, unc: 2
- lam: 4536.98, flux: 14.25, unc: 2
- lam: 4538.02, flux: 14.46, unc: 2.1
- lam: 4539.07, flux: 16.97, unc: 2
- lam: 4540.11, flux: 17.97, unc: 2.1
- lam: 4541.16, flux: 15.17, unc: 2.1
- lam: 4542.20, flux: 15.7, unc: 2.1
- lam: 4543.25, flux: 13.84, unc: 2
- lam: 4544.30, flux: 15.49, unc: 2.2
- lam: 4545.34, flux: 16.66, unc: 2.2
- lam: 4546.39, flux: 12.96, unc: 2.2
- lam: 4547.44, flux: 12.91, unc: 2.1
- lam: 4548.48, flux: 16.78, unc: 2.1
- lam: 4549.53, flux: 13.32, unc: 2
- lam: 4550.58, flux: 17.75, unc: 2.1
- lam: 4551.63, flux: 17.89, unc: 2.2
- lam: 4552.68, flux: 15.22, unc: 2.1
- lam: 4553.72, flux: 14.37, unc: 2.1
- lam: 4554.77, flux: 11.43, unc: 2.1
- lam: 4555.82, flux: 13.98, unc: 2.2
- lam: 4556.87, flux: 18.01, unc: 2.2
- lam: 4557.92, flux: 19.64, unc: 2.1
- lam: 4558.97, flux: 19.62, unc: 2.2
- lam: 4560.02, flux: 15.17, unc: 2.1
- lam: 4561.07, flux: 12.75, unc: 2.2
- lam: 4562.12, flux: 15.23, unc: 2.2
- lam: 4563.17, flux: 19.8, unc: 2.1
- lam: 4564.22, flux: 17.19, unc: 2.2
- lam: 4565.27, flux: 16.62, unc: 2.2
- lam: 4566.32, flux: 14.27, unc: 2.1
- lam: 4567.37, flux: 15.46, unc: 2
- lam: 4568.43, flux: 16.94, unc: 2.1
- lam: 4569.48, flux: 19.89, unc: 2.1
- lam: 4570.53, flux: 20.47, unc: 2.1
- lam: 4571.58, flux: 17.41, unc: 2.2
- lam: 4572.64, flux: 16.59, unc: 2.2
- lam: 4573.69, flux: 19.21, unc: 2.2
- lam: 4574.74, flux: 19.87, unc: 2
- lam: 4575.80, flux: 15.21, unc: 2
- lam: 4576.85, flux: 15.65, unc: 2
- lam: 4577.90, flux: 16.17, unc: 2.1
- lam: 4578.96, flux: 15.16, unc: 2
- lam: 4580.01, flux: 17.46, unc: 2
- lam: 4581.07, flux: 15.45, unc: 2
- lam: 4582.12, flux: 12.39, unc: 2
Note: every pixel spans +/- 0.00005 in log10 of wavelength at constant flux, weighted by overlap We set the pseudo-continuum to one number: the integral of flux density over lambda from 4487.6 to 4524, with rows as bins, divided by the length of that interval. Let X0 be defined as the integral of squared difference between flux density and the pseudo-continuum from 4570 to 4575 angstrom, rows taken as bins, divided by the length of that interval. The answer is 10.9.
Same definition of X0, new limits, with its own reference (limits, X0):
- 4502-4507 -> 6.2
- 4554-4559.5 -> 11.0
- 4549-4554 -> 3.4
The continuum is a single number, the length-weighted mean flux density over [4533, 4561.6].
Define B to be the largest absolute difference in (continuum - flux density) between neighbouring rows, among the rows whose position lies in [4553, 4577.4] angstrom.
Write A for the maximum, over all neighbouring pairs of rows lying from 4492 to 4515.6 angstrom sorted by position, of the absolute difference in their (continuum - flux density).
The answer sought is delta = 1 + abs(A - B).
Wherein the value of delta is 1.2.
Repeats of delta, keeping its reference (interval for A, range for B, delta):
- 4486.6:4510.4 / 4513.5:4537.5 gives 1.5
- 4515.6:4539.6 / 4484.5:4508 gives 1.5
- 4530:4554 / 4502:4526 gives 1.9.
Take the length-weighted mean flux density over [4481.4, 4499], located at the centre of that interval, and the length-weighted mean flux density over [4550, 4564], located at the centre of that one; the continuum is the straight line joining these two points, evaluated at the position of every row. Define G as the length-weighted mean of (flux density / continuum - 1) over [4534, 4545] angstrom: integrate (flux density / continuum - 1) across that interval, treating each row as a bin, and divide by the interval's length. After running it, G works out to -0.052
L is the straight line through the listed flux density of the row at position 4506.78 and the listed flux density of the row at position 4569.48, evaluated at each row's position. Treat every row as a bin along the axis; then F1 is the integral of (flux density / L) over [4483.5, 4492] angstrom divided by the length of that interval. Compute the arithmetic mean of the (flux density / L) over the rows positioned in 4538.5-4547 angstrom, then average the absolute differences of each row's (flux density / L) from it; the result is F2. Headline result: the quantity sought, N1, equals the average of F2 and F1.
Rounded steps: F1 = 0.82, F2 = 0.06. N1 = 0.442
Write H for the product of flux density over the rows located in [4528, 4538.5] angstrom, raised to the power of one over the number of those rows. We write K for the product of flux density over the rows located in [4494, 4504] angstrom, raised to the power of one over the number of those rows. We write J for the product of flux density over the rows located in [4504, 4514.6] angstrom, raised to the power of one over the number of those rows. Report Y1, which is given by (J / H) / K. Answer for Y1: 0.088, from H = 13.4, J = 17.0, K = 14.5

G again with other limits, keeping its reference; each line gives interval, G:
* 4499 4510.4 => 0.042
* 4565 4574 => 0.055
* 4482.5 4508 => 0.028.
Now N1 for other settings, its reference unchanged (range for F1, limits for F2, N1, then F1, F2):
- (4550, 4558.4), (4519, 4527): 0.461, 0.82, 0.10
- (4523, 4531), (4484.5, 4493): 0.399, 0.75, 0.05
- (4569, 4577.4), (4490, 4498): 0.487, 0.90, 0.07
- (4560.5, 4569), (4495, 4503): 0.455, 0.81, 0.10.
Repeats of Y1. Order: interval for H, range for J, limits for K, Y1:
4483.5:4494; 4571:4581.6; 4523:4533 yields 0.082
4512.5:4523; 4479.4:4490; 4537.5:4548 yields 0.060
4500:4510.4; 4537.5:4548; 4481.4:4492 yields 0.065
